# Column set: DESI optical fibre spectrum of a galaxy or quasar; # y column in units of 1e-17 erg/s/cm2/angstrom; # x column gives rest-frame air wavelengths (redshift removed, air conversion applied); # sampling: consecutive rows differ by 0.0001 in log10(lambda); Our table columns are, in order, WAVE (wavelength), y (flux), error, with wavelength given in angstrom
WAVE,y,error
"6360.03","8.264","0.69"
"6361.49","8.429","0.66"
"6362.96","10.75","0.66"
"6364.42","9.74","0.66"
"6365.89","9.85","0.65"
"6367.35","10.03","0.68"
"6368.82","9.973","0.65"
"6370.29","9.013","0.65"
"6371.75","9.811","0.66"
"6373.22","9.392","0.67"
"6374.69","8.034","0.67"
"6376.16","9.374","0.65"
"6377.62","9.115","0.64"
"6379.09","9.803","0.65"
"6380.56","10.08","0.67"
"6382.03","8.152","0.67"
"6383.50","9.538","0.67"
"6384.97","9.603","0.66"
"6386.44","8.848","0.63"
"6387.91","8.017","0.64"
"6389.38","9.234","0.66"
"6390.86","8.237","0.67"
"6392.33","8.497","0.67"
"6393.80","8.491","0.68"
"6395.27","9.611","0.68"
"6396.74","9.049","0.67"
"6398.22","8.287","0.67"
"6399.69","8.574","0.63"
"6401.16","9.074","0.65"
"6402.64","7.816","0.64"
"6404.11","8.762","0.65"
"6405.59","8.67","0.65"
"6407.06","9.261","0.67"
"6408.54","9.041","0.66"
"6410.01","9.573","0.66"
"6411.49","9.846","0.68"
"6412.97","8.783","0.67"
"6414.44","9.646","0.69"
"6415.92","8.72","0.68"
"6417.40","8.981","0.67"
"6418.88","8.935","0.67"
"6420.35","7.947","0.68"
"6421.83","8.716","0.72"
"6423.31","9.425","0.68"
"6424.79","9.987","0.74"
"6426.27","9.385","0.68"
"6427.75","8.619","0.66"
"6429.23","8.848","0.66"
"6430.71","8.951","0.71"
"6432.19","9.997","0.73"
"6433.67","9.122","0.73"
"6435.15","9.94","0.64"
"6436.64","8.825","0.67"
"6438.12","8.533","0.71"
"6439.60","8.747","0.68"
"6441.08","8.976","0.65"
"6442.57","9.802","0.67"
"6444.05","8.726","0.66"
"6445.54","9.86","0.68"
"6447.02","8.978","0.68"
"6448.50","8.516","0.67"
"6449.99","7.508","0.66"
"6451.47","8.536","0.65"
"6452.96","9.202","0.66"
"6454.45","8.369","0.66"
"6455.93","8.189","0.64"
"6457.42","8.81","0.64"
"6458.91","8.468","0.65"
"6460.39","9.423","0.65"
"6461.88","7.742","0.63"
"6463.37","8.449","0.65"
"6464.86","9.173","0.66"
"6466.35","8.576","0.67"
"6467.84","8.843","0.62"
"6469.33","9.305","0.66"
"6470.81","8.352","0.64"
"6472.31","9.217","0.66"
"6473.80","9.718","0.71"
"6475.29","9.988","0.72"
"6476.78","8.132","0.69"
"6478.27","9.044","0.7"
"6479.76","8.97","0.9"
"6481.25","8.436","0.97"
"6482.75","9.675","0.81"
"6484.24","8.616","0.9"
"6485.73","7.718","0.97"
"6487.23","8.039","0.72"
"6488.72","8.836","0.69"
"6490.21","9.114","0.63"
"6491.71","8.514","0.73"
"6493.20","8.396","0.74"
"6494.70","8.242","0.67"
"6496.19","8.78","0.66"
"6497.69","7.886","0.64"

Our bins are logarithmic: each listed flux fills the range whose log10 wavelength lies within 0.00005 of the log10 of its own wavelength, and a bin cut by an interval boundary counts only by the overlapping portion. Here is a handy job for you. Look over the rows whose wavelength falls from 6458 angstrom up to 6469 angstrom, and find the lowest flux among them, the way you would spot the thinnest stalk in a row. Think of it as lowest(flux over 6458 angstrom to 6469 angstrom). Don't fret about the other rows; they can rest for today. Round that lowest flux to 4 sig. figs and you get 7.742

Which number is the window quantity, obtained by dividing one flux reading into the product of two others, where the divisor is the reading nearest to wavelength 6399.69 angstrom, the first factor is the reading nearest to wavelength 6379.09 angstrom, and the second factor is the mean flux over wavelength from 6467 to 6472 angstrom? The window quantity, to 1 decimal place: 10.1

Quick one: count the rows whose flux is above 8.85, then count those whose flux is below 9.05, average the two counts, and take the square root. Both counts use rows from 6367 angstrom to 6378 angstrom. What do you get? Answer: 2.12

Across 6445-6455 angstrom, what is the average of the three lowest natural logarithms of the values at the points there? 2.09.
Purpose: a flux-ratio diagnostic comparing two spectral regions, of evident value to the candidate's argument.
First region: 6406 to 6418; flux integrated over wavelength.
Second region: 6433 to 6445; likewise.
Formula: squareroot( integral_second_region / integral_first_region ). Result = 0.99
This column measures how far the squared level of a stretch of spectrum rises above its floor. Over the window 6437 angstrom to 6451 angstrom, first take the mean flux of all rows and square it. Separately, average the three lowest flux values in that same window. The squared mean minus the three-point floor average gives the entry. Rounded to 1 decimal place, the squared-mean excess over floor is 70.1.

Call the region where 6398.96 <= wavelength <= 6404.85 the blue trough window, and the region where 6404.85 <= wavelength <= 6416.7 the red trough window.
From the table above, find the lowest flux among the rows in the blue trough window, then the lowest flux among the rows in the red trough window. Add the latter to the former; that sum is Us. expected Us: 16.49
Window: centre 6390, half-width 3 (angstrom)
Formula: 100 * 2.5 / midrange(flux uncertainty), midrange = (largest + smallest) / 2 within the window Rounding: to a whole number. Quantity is 382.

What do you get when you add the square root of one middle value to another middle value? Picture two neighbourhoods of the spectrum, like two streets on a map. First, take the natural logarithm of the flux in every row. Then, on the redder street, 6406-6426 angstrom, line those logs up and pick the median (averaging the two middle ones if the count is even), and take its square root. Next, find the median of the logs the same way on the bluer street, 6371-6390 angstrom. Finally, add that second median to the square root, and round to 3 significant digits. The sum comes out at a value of 3.72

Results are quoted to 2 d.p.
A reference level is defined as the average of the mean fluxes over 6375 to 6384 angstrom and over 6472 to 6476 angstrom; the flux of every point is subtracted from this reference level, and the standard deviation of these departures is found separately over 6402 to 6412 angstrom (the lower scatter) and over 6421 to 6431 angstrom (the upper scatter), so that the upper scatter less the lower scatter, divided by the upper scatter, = -0.37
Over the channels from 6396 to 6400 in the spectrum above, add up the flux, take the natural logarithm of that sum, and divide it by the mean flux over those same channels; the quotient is 0.377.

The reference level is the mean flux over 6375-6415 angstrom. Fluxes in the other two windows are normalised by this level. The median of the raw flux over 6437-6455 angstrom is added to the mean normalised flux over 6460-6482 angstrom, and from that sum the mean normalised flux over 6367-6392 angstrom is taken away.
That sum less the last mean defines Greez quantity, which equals 8.70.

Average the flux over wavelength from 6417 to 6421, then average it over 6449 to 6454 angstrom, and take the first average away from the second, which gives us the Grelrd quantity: -0.2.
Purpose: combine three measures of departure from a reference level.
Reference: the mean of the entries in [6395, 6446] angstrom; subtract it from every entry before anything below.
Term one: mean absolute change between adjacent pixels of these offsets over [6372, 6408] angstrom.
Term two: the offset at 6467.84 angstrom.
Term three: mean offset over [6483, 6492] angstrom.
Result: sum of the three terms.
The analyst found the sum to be 0.0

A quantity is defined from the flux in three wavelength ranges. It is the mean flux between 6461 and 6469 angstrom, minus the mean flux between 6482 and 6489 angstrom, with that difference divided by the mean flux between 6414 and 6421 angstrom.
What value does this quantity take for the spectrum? 0.00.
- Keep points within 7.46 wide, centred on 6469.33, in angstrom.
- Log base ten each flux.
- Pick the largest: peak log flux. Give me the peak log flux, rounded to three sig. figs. 0.969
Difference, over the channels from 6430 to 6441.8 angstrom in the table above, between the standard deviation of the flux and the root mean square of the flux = -8.6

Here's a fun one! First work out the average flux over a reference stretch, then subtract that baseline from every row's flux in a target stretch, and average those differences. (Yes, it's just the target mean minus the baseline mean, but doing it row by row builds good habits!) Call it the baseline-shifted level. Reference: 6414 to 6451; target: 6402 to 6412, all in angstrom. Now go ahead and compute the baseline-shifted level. -0.03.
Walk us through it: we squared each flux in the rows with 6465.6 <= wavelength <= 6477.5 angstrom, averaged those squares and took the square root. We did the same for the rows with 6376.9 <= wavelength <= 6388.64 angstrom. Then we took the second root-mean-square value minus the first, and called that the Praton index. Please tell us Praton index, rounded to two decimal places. 0.13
